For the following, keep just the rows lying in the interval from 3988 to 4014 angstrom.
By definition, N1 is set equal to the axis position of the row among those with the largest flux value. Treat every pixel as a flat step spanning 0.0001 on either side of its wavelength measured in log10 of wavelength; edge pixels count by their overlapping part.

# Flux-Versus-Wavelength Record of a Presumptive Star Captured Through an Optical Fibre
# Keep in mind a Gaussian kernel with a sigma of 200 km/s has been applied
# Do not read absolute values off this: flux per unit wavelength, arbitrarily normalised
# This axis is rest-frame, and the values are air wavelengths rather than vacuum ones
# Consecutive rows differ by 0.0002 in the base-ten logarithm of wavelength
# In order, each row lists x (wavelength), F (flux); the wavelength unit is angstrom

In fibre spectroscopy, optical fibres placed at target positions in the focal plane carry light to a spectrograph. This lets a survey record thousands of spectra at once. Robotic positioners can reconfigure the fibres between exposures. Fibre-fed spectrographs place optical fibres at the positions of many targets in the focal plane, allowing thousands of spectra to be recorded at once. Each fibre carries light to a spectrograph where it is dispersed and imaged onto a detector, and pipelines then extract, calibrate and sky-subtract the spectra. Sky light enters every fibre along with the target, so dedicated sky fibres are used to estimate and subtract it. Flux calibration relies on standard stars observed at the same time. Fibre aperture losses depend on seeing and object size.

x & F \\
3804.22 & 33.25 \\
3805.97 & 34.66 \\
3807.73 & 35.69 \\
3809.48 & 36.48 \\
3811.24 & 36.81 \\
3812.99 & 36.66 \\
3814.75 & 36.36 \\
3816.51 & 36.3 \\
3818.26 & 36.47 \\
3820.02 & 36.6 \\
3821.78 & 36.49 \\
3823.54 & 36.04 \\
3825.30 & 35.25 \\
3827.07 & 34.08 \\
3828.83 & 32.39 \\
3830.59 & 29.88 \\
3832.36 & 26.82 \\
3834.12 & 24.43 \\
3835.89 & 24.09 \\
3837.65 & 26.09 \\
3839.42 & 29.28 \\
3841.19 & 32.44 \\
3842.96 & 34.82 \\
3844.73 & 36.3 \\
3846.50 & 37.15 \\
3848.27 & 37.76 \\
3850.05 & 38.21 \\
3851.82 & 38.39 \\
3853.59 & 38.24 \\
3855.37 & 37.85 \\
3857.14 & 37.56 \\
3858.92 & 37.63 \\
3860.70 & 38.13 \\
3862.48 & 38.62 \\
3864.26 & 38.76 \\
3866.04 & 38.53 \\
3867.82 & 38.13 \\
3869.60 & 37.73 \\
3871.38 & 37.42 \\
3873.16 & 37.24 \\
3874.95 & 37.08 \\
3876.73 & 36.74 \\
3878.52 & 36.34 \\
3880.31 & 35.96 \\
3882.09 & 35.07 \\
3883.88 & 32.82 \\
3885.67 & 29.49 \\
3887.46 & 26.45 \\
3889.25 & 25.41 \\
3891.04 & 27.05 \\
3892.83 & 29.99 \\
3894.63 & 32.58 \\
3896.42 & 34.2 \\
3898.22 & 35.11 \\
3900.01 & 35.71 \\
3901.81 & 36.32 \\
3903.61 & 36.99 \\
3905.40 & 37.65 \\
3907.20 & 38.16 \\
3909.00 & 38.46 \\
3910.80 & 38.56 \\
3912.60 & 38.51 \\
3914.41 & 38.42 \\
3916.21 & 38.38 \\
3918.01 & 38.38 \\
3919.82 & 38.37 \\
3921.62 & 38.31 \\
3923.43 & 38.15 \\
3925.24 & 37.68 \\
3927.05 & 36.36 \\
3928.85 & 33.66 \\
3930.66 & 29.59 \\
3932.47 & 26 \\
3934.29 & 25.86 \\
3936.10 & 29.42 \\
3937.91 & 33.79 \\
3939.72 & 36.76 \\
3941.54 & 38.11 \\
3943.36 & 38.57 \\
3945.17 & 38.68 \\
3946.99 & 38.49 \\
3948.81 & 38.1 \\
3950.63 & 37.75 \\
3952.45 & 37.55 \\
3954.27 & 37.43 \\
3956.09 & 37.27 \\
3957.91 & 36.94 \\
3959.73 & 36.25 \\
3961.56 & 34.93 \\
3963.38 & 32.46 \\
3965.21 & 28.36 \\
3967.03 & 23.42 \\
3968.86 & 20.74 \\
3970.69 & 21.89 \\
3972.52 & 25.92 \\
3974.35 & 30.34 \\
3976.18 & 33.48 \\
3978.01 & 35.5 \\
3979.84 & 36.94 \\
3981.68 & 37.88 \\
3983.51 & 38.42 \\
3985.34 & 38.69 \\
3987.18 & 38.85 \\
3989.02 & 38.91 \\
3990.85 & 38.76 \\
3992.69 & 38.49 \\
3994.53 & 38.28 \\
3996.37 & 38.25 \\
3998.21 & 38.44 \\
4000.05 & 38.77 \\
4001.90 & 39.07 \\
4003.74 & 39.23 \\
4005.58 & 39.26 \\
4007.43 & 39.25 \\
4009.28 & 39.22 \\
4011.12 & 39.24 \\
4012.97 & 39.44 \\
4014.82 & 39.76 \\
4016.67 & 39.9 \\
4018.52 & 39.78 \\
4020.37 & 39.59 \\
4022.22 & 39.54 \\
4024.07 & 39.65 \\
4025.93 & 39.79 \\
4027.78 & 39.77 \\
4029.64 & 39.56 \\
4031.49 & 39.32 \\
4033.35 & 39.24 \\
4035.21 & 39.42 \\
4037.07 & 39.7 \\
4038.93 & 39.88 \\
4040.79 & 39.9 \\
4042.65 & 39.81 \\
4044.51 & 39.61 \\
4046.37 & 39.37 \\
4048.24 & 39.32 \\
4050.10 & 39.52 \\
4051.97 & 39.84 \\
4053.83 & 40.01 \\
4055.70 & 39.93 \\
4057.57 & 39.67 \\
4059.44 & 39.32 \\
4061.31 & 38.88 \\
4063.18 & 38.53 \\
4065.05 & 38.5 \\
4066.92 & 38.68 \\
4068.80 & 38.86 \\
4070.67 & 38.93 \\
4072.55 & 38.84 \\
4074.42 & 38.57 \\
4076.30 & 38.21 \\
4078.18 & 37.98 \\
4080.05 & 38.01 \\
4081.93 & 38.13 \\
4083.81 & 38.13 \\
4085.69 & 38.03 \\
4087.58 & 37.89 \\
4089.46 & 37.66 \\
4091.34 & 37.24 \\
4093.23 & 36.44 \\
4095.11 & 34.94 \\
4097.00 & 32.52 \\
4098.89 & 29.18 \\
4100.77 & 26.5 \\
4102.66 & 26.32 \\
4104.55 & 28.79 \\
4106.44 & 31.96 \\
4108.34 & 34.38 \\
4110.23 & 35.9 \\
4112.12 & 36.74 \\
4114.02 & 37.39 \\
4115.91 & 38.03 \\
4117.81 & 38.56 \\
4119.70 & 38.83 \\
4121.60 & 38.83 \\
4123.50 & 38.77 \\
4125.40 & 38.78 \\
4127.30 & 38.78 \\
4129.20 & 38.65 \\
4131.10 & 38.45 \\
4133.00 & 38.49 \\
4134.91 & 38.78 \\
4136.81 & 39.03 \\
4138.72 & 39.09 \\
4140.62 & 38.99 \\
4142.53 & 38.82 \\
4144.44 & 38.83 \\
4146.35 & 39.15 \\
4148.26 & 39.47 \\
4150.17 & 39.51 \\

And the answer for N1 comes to 4012.97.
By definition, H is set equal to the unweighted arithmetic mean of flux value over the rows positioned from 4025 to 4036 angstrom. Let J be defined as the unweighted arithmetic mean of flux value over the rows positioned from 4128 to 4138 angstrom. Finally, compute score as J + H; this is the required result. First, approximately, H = 39.5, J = 38.7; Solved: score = 78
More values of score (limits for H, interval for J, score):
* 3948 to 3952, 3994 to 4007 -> 77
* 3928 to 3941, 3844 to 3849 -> 68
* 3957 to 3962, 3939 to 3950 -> 74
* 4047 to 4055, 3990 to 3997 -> 78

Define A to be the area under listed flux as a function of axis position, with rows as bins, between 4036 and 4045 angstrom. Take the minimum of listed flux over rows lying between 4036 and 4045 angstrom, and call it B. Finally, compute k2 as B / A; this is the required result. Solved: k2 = 0.111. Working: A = 358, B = 39.61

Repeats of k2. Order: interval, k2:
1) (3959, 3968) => 0.084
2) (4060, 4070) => 0.099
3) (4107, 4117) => 0.095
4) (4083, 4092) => 0.109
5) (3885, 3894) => 0.102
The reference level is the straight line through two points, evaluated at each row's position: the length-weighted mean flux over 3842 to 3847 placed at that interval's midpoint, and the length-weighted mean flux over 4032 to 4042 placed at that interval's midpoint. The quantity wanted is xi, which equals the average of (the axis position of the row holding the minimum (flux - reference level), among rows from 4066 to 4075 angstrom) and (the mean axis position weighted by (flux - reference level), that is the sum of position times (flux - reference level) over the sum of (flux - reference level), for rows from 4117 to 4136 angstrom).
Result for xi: 4100.5 angstrom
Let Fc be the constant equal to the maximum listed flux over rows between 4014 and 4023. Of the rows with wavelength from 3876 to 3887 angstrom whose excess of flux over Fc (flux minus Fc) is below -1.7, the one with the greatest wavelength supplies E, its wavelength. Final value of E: 3885.67 angstrom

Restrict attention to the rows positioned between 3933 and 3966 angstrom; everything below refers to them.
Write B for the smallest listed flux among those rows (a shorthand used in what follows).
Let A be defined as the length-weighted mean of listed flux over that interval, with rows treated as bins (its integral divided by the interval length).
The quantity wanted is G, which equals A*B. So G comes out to 912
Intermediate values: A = 35.3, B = 25.86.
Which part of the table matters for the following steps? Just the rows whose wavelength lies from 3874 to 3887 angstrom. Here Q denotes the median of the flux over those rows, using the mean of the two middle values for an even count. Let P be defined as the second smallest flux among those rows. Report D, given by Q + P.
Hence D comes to 69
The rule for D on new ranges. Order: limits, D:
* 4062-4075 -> 77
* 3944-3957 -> 75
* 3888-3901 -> 60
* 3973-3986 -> 70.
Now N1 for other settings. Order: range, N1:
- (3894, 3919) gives 3910.80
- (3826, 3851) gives 3850.05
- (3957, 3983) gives 3981.68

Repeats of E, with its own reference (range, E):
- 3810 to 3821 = 3820.02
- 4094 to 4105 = 4104.55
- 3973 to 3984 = 3981.68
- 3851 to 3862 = 3860.70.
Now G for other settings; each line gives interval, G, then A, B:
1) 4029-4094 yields 1417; 38.9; 36.44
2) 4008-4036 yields 1551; 39.5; 39.22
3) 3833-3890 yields 836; 34.7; 24.09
